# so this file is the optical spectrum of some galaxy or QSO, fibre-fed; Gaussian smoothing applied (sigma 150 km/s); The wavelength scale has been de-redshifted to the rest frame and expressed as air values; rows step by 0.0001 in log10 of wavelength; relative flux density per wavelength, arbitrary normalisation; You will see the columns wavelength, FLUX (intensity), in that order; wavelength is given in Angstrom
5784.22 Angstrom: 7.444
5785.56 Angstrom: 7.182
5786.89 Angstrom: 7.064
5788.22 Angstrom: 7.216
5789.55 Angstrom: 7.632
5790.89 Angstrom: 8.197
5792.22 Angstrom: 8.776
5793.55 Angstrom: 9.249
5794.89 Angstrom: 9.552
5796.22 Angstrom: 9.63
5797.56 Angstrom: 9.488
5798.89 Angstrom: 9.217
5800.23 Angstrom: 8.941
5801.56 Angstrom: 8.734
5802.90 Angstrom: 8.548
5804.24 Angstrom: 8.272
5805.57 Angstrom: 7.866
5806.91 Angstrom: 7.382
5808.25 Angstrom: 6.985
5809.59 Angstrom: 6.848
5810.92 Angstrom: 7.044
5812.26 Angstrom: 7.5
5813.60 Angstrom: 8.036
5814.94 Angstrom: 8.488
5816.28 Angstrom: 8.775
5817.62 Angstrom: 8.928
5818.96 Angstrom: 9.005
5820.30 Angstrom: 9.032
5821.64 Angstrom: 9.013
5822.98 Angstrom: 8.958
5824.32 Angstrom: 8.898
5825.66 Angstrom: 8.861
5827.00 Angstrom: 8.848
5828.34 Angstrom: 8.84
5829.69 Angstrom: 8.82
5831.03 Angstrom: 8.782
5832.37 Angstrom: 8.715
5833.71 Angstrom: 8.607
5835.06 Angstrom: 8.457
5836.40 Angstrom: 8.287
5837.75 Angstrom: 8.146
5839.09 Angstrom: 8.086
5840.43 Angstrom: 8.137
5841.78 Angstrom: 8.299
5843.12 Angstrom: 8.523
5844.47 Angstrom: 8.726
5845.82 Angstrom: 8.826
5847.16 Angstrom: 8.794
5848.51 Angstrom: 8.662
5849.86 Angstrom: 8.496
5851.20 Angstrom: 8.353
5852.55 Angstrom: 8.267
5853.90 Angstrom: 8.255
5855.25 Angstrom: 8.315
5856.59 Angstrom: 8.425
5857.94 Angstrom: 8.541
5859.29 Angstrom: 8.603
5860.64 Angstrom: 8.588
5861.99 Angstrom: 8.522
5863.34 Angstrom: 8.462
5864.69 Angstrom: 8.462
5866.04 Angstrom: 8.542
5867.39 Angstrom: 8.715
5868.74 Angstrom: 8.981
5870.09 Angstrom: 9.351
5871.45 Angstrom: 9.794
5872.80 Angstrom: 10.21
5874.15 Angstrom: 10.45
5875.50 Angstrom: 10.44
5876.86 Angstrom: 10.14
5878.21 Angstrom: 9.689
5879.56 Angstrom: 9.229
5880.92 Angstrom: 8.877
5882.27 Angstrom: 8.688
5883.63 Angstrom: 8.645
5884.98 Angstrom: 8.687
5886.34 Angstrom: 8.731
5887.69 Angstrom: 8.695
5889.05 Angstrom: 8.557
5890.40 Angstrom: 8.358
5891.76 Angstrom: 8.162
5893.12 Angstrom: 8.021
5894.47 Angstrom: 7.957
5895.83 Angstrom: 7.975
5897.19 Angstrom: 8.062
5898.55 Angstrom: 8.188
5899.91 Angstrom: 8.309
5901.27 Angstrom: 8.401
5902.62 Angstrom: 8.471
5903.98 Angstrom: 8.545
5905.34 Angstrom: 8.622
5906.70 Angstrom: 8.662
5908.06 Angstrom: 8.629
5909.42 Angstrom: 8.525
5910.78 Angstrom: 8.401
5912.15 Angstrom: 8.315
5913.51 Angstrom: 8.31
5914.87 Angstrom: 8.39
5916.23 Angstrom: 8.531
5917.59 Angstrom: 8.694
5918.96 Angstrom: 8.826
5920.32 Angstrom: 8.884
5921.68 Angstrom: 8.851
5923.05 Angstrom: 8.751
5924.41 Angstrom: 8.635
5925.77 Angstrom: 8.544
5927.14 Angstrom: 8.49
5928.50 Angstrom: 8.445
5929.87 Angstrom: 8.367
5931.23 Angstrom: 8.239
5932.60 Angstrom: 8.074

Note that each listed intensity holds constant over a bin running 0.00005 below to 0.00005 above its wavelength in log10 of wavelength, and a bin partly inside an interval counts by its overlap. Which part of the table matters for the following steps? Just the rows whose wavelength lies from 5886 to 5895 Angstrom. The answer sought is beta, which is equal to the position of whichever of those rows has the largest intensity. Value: 5886.34 Angstrom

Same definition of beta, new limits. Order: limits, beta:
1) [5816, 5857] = 5820.30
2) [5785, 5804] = 5796.22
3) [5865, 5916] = 5874.15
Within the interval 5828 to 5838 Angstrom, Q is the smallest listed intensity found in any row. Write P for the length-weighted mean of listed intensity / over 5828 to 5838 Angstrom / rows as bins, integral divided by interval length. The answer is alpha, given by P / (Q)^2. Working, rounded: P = 8.58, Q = 8.146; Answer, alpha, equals 0.129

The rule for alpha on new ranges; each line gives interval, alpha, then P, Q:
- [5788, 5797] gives 0.167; 8.68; 7.216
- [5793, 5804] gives 0.125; 9.13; 8.548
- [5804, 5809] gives 0.155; 7.56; 6.985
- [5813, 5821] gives 0.135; 8.71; 8.036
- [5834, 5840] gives 0.126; 8.26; 8.086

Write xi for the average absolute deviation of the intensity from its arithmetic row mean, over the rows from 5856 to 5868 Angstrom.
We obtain 0.06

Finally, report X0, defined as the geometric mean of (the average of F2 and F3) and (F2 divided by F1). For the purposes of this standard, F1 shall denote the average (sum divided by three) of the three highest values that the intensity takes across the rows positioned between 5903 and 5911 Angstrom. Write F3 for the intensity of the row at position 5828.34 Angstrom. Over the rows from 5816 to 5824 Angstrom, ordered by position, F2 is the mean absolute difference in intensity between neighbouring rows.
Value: 0.18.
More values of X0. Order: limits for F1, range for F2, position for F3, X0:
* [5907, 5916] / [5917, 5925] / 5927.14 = 0.21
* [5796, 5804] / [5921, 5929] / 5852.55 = 0.19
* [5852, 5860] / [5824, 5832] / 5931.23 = 0.11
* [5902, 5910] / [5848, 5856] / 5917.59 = 0.22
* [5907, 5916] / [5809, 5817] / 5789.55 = 0.43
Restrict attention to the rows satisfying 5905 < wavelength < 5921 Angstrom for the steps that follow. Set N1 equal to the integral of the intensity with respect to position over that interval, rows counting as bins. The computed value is 137.0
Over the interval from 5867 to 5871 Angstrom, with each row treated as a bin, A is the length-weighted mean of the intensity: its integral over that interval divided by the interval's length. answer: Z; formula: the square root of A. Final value 3.01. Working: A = 9.1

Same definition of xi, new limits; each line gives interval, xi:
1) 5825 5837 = 0.16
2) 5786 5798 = 0.89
